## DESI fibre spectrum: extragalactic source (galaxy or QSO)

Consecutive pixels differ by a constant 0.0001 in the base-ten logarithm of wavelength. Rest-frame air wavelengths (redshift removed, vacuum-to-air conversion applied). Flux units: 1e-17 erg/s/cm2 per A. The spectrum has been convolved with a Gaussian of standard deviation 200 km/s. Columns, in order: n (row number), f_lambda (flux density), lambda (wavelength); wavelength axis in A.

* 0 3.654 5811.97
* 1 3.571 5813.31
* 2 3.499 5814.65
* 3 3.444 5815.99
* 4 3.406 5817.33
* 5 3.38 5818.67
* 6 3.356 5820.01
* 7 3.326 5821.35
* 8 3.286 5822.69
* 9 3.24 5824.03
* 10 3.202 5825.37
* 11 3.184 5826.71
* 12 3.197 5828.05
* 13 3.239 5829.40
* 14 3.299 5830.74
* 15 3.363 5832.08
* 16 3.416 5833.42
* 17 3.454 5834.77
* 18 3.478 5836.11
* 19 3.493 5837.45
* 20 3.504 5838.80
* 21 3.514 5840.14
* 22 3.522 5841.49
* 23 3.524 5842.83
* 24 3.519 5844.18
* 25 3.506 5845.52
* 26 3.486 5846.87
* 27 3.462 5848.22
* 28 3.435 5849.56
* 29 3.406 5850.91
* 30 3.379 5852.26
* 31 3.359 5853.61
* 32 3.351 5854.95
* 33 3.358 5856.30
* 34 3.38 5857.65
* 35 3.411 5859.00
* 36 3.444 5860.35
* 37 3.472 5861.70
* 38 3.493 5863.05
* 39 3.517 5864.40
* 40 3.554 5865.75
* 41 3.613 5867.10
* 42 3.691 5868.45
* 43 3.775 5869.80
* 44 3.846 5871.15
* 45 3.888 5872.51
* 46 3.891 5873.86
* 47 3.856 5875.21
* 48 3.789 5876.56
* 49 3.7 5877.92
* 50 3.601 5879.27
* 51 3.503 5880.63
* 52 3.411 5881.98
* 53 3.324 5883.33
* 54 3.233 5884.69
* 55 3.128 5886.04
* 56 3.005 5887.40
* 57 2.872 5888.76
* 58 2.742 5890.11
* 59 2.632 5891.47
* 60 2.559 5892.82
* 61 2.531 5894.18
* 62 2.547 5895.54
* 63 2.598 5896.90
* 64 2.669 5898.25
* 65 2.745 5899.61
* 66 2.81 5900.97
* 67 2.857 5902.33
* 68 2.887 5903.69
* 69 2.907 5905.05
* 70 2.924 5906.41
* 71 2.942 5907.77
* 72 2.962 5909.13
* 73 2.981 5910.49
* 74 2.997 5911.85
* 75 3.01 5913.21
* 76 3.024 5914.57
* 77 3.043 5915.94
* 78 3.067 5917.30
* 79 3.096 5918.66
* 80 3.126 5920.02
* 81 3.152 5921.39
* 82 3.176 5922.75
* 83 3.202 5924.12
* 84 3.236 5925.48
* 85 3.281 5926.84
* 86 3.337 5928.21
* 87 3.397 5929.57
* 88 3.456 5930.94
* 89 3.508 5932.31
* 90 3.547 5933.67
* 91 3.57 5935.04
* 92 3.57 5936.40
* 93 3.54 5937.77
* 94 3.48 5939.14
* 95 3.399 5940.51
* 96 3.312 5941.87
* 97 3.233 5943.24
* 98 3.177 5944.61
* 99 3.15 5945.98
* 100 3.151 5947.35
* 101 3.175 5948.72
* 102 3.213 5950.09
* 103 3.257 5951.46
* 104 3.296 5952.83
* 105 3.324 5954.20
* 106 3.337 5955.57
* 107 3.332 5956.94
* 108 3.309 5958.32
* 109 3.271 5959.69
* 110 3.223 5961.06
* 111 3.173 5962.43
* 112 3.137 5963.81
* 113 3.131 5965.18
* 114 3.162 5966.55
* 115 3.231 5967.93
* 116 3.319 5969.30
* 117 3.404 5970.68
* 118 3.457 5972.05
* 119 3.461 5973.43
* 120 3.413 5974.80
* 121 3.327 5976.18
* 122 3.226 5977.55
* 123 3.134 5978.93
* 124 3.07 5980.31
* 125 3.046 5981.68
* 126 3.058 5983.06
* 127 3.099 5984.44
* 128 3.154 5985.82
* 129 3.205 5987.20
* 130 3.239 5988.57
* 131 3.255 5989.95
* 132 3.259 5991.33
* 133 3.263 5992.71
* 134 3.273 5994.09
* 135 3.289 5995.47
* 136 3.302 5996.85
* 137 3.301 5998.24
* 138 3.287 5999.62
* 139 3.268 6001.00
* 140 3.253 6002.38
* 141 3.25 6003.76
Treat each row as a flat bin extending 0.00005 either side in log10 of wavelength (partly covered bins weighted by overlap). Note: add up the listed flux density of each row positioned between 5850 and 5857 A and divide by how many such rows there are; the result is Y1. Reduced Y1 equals 3.4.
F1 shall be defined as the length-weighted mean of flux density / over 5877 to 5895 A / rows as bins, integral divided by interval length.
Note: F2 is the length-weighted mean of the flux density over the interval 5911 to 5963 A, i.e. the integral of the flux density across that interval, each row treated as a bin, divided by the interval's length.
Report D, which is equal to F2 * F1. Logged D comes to 10.12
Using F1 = 3.10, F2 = 3.27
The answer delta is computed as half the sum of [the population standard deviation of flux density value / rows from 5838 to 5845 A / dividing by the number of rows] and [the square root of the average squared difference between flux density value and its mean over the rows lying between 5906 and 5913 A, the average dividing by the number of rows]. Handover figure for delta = 0.017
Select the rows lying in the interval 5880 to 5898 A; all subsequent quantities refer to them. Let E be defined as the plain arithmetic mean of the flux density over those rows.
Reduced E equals 2.93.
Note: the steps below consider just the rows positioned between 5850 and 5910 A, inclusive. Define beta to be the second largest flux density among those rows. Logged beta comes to 3.888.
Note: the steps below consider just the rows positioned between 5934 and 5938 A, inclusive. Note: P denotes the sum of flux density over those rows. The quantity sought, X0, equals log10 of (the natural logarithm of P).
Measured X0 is 0.37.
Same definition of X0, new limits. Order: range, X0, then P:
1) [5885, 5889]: 0.34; 9.0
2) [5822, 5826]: 0.36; 9.7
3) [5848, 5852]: 0.37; 10.3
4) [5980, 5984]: 0.35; 9.2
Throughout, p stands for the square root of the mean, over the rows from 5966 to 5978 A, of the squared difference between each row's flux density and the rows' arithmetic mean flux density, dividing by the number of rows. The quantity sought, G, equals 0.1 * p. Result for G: 0.0102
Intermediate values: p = 0.10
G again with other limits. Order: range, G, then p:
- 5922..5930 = 0.0077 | 0.08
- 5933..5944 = 0.0120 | 0.12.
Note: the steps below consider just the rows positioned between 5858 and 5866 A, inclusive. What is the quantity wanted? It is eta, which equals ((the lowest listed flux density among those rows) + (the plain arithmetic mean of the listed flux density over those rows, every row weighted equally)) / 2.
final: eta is 3.45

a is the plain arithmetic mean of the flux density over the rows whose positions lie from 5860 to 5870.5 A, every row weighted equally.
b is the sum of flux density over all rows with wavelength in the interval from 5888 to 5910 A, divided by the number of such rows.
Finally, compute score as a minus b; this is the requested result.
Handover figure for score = 0.8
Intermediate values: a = 3.57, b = 2.8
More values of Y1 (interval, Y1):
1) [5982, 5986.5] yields 3.1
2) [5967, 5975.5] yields 3.4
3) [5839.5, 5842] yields 3.5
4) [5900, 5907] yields 2.9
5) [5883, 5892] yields 3.0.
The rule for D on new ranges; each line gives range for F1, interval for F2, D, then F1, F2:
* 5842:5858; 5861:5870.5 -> 12.32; 3.43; 3.59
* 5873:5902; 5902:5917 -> 9.20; 3.10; 2.96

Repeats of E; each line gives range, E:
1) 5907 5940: 3.24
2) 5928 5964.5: 3.33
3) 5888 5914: 2.80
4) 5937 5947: 3.33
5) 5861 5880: 3.69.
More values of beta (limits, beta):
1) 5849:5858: 3.406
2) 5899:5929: 3.281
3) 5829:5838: 3.478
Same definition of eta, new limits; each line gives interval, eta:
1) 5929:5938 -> 3.45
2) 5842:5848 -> 3.50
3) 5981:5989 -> 3.09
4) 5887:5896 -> 2.61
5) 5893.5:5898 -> 2.54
